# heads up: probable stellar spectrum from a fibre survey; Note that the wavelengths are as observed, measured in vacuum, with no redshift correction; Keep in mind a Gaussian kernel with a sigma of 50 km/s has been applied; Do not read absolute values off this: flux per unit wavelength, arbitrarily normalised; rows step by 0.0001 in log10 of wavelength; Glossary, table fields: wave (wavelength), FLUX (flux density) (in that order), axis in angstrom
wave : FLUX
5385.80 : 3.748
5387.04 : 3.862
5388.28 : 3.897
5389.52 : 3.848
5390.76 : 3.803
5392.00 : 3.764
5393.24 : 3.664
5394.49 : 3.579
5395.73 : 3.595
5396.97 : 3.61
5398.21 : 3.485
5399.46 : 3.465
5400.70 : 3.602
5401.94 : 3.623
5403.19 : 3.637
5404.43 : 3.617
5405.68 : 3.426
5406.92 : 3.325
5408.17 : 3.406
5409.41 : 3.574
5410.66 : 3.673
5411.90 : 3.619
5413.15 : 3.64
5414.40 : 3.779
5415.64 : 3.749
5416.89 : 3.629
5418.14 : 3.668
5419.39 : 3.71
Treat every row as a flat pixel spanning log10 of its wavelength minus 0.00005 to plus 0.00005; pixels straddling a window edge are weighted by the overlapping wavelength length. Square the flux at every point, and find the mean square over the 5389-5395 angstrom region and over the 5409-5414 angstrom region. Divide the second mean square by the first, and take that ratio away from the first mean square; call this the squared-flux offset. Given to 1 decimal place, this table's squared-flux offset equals 13.0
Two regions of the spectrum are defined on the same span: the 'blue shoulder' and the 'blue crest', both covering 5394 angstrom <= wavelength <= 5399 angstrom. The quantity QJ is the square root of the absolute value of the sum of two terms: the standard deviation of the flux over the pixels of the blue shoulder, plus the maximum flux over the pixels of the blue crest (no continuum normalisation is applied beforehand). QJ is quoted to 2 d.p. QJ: 1.91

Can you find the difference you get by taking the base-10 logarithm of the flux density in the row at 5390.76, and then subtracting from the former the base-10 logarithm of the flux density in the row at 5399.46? 0.040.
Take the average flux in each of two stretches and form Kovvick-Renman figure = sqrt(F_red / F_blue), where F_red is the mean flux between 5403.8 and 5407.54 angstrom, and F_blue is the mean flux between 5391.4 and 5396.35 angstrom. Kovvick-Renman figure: 0.97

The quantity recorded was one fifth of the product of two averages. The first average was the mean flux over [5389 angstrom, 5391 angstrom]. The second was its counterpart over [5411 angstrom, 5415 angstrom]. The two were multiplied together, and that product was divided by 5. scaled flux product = 2.82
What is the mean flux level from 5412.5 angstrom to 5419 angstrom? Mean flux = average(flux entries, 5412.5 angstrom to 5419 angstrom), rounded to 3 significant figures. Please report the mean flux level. 3.69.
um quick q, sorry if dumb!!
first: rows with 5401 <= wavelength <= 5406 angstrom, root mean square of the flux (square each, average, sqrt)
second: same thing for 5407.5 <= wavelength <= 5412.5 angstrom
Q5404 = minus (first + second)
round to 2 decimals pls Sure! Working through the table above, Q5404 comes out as -7.15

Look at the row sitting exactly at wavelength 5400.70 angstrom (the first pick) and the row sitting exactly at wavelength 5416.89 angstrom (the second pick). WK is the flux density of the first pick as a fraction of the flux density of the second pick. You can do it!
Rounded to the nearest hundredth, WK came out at 0.99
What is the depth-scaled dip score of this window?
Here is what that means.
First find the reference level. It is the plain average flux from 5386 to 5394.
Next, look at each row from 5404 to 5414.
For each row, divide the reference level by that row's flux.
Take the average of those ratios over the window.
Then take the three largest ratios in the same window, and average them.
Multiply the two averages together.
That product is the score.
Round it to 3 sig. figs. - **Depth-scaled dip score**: 1.21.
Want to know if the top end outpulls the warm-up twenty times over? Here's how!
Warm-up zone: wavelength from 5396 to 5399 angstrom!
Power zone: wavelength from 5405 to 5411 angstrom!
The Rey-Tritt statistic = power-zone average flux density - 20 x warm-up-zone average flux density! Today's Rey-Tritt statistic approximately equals -67.5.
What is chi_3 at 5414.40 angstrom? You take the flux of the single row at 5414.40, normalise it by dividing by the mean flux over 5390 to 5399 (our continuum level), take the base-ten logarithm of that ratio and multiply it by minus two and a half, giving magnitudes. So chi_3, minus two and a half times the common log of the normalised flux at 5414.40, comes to -0.040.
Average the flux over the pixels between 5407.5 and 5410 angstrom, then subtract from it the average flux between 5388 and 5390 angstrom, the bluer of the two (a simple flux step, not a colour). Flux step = -0.4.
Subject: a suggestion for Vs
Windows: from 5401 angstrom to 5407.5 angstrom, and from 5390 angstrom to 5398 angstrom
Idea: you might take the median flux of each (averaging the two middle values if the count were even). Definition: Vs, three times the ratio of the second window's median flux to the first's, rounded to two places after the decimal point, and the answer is 3.02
